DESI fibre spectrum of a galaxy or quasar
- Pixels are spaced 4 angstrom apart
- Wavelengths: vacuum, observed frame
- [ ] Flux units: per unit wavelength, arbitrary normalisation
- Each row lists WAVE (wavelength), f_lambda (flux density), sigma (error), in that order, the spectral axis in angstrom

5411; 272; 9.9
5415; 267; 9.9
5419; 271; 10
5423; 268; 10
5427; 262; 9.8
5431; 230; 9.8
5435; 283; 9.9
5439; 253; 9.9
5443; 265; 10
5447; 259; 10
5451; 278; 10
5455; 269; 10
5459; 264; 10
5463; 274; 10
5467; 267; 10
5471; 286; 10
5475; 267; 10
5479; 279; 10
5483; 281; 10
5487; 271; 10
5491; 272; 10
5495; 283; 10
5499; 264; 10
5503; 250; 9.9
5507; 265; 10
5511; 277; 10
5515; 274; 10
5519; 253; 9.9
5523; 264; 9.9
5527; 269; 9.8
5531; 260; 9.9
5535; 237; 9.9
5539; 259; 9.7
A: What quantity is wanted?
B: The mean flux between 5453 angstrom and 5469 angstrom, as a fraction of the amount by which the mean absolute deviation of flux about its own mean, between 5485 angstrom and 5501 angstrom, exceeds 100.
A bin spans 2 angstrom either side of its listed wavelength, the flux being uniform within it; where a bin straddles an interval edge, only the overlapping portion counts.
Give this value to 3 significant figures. -2.83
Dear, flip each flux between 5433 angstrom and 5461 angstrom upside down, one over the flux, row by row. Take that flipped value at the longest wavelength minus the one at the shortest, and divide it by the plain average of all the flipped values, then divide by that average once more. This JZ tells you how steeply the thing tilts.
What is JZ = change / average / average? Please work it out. 18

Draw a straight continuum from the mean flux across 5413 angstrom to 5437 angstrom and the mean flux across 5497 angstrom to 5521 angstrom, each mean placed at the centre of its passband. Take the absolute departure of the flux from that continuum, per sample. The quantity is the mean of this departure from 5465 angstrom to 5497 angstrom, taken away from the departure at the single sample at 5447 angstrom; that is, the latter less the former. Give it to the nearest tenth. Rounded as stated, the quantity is -7.4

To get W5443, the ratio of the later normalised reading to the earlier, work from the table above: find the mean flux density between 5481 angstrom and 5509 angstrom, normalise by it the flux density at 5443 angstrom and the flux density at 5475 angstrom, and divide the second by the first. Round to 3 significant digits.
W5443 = 1.01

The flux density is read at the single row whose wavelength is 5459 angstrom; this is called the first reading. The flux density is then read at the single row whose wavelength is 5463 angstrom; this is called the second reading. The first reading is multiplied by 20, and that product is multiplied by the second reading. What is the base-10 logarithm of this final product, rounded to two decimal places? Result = 6.16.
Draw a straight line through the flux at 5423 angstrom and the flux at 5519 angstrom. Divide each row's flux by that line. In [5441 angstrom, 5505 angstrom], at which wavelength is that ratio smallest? 5503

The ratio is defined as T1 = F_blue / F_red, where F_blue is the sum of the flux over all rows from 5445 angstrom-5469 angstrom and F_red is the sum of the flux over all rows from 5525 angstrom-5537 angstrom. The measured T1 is 2.1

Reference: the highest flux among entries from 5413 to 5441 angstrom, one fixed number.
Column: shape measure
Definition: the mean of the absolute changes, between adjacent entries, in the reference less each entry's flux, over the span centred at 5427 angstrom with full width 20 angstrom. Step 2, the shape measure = 23.5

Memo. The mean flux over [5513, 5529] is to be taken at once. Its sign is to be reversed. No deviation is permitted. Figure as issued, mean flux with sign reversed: -265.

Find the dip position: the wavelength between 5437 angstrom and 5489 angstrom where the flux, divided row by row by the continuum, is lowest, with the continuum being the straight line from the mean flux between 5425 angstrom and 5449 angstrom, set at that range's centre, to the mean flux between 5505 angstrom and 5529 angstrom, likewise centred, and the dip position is 5439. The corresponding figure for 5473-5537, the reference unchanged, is 5535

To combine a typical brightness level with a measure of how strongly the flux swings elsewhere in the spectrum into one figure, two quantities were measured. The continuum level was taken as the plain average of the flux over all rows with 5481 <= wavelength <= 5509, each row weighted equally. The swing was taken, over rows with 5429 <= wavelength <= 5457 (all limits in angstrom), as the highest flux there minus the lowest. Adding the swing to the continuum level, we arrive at 322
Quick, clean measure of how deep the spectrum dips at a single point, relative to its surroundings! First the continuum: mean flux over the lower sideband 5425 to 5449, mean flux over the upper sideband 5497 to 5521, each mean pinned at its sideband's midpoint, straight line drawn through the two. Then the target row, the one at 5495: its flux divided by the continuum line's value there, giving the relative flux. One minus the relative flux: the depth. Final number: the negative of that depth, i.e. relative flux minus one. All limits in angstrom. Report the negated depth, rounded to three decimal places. 0.077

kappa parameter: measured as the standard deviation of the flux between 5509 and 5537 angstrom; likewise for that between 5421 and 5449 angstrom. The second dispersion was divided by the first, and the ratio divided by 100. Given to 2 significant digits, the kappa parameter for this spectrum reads 0.012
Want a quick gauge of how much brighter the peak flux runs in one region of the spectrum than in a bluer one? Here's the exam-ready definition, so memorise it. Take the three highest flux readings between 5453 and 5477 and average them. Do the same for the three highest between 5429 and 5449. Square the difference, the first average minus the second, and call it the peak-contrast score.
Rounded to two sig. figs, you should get 54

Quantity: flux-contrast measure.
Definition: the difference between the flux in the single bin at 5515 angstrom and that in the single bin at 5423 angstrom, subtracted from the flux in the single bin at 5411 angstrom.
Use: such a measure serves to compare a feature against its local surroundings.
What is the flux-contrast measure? 266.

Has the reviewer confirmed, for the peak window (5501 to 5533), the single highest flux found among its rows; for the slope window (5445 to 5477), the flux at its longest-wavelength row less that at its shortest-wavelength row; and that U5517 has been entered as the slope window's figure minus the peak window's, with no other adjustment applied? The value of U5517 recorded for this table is -269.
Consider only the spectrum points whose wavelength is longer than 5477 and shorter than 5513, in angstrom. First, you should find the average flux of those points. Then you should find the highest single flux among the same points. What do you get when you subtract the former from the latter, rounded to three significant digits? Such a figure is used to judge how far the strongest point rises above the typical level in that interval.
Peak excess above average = 11.7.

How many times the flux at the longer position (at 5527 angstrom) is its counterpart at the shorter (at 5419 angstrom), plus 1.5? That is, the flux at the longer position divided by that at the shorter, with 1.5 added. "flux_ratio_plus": 2.49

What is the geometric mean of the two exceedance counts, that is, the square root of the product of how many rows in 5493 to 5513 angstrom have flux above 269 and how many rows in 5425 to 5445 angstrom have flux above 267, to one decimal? 1.4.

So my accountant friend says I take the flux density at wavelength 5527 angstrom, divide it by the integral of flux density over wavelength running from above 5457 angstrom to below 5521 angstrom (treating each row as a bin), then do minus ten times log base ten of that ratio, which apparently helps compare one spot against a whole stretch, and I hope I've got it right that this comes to 18.1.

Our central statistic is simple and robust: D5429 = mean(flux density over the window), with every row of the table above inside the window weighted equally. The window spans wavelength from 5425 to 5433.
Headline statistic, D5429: 246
